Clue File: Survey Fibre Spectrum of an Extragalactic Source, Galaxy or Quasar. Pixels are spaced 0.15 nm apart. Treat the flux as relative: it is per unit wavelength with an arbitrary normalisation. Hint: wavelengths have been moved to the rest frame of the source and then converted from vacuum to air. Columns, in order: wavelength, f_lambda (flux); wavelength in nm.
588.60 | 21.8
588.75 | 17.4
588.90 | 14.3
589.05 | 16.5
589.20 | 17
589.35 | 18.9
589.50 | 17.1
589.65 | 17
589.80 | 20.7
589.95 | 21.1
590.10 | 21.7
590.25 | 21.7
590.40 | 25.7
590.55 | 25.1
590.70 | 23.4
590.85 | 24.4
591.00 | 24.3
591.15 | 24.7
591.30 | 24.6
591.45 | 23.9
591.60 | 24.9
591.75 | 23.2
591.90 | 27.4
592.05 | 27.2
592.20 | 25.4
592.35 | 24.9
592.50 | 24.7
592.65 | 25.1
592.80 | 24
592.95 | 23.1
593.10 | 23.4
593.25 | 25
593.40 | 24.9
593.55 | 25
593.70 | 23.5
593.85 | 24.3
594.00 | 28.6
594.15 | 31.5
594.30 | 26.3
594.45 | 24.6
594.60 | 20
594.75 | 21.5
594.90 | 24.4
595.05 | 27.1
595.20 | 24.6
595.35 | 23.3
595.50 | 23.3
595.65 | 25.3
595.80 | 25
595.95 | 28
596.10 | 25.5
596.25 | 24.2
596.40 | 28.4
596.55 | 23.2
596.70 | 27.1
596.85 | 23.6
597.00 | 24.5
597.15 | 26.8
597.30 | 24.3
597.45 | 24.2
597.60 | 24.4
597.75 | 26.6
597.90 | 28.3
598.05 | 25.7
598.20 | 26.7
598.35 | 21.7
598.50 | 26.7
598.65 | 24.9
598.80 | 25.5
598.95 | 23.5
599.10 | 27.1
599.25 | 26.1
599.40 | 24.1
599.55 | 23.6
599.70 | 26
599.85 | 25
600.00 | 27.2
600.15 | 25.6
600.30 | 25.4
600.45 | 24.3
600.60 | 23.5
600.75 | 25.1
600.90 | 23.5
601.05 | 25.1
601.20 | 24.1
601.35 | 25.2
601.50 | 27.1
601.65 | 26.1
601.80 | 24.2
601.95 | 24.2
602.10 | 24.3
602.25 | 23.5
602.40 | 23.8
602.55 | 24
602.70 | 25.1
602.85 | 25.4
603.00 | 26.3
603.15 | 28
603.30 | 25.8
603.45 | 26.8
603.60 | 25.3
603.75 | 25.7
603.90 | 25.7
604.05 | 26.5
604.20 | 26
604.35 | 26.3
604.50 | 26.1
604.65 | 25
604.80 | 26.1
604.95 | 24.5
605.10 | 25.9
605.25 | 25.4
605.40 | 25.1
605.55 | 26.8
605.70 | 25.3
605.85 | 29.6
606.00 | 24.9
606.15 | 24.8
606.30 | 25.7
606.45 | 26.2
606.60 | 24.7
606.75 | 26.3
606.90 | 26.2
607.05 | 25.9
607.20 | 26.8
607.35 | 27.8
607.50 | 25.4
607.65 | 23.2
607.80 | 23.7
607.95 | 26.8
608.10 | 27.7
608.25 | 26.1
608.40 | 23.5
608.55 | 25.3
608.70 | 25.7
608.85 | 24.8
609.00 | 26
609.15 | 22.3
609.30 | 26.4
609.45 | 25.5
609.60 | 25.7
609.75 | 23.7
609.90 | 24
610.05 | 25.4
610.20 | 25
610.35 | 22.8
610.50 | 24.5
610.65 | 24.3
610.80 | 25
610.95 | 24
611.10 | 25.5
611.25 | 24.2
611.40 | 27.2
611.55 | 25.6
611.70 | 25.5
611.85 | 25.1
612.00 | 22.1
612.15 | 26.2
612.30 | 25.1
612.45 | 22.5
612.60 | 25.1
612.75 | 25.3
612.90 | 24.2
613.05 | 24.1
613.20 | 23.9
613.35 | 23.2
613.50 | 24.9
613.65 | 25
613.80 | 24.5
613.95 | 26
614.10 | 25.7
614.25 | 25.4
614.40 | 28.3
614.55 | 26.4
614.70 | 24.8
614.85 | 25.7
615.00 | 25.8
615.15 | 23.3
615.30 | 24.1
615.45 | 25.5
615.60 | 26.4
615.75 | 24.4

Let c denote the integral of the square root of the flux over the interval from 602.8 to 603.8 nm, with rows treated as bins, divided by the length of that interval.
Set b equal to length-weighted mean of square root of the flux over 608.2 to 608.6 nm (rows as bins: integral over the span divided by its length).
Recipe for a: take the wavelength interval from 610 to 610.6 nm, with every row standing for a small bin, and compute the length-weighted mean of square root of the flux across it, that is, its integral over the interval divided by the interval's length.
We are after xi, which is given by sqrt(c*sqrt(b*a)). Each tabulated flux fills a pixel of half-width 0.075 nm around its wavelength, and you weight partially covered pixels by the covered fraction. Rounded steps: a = 4.94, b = 4.99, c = 5.12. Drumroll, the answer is 5.04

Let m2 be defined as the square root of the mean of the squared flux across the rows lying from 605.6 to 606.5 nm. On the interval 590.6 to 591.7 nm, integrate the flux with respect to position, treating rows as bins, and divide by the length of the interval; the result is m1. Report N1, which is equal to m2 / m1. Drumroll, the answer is 1.08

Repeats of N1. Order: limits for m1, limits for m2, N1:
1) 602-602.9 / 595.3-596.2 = 1.03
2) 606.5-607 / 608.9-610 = 0.96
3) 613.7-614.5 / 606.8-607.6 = 1.02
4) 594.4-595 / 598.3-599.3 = 1.11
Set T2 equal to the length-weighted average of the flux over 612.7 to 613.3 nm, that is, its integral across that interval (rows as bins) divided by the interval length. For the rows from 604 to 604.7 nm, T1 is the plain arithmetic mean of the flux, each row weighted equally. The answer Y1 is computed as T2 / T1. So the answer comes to 0.93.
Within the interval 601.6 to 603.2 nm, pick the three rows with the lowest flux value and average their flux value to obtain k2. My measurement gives 23.8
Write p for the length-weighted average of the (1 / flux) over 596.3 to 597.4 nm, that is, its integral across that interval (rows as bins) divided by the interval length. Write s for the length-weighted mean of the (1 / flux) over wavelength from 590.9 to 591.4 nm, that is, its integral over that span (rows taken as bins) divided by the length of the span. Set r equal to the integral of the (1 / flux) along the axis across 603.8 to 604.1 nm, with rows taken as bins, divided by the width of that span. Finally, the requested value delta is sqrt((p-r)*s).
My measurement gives 0.0070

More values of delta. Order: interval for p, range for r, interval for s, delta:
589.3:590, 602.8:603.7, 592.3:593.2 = 0.0252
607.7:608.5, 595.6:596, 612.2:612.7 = 0.0061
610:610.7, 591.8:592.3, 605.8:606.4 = 0.0110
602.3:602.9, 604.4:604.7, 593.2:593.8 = 0.0087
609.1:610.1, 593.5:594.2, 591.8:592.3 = 0.0093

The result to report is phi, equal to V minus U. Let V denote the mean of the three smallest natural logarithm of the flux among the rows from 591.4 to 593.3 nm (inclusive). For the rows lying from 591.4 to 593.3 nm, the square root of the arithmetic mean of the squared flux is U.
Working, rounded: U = 24.8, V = 3.15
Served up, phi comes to -21.7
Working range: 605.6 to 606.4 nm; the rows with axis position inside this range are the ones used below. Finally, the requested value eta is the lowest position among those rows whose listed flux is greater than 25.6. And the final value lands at 605.85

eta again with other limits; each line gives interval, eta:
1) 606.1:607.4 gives 606.30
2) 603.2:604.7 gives 603.30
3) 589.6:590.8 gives 590.40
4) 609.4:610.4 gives 609.60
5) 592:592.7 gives 592.05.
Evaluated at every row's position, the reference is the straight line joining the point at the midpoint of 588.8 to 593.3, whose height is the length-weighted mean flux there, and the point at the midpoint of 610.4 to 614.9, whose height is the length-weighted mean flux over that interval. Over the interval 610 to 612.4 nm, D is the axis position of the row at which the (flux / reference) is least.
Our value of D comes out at 612.00 nm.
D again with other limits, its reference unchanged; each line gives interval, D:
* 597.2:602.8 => 598.35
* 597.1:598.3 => 597.45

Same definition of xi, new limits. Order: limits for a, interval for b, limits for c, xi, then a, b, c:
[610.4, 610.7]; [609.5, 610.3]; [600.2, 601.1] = 4.95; 4.93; 4.97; 4.95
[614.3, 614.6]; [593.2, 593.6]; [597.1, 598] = 5.09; 5.22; 5.00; 5.07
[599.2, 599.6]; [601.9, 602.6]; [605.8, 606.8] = 5.01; 4.96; 4.89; 5.09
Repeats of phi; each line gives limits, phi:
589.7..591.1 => -20.1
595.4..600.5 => -22.3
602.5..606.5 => -22.7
